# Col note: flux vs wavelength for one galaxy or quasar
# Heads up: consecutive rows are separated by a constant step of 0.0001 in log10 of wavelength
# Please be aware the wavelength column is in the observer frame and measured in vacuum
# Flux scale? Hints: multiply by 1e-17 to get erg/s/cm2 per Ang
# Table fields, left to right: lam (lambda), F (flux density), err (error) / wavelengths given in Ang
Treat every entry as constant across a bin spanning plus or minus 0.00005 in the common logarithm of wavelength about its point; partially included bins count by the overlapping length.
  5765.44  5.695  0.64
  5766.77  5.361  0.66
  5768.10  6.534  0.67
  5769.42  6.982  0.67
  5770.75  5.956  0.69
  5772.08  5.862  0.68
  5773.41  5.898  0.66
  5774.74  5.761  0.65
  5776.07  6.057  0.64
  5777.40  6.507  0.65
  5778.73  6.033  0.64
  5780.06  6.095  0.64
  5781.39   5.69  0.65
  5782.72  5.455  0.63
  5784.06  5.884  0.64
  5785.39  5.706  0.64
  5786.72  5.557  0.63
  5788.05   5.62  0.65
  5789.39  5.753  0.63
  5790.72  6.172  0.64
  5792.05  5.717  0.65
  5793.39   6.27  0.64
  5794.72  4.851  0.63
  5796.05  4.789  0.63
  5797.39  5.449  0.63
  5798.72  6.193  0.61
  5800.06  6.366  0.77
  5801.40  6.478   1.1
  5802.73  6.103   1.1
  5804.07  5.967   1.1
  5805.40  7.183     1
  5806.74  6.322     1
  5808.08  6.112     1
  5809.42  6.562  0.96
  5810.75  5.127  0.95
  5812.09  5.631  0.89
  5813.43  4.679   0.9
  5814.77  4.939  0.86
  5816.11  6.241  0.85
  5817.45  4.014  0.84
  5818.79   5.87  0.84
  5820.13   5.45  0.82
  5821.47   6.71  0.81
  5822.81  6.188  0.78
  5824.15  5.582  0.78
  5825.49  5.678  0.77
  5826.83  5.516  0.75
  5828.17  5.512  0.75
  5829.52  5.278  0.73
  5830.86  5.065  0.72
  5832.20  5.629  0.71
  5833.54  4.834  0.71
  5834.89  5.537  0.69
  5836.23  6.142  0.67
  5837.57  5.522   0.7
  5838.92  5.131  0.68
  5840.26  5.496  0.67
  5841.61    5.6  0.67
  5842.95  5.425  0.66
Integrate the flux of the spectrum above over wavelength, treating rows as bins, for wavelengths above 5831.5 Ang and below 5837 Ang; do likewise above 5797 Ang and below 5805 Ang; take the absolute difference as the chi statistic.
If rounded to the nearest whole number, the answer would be 19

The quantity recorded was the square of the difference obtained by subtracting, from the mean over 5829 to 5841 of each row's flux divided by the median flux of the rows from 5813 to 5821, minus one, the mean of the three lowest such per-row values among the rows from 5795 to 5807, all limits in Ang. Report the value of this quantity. 0.0000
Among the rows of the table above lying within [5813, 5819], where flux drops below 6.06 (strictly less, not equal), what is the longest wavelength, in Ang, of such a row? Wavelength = 5818.79 Ang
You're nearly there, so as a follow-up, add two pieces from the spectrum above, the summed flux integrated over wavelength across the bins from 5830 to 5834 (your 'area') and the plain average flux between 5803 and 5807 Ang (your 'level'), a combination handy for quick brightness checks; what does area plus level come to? 27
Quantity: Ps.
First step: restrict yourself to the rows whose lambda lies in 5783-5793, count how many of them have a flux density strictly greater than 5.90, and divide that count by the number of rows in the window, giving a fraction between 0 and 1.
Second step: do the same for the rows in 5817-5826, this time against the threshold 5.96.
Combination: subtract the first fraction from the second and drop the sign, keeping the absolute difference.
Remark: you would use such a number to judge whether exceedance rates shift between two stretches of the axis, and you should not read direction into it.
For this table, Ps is 0.1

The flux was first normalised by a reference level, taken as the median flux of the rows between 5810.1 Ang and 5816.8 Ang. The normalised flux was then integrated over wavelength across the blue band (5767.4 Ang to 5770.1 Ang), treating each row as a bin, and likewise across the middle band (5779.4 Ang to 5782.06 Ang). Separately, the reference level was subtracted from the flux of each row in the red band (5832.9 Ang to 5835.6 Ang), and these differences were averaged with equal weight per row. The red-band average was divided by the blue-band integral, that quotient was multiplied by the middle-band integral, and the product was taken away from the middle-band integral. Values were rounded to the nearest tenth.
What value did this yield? 3.0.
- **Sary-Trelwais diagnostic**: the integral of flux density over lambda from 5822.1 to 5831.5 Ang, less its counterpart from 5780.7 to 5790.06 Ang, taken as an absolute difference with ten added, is 10.8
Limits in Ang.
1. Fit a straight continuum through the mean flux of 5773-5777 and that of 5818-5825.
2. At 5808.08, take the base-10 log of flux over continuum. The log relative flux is 0.01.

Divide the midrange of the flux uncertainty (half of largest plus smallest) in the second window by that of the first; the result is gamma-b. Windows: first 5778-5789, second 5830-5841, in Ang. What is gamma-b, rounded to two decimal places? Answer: 1.09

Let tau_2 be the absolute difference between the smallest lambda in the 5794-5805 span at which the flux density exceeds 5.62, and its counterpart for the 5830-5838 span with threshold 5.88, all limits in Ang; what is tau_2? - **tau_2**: 37.5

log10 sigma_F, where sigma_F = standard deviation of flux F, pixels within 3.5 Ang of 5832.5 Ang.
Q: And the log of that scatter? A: -0.5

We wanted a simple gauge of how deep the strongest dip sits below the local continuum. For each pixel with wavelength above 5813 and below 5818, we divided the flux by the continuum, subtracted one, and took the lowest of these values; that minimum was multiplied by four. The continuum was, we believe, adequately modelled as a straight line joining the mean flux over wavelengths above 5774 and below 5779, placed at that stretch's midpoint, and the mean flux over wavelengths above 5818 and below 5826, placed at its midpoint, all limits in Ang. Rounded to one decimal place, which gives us -1.3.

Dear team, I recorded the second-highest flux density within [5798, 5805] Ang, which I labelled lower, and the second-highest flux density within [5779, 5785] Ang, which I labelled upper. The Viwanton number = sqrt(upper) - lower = -3.9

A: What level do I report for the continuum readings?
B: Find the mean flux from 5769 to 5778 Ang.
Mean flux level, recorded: 6.1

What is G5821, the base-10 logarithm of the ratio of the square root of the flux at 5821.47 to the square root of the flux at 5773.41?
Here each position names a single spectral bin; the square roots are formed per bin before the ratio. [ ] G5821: 0.028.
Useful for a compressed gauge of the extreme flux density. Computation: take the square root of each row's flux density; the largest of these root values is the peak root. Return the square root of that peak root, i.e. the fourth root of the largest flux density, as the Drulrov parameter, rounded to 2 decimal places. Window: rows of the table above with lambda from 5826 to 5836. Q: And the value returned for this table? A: 1.54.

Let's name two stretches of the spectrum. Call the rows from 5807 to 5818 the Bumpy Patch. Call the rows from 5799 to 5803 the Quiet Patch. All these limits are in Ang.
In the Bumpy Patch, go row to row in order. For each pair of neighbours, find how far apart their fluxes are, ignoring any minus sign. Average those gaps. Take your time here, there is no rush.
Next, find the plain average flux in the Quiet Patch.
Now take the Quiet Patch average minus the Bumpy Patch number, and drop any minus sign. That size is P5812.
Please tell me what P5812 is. 5.30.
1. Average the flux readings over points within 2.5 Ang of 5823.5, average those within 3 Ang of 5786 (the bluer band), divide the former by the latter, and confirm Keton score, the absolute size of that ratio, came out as 1.06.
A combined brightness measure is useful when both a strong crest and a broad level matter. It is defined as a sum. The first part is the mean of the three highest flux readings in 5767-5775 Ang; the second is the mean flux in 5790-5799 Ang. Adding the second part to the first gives 12.1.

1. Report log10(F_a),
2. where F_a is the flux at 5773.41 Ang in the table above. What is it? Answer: 0.77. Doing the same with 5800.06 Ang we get 0.80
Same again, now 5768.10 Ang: 0.82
